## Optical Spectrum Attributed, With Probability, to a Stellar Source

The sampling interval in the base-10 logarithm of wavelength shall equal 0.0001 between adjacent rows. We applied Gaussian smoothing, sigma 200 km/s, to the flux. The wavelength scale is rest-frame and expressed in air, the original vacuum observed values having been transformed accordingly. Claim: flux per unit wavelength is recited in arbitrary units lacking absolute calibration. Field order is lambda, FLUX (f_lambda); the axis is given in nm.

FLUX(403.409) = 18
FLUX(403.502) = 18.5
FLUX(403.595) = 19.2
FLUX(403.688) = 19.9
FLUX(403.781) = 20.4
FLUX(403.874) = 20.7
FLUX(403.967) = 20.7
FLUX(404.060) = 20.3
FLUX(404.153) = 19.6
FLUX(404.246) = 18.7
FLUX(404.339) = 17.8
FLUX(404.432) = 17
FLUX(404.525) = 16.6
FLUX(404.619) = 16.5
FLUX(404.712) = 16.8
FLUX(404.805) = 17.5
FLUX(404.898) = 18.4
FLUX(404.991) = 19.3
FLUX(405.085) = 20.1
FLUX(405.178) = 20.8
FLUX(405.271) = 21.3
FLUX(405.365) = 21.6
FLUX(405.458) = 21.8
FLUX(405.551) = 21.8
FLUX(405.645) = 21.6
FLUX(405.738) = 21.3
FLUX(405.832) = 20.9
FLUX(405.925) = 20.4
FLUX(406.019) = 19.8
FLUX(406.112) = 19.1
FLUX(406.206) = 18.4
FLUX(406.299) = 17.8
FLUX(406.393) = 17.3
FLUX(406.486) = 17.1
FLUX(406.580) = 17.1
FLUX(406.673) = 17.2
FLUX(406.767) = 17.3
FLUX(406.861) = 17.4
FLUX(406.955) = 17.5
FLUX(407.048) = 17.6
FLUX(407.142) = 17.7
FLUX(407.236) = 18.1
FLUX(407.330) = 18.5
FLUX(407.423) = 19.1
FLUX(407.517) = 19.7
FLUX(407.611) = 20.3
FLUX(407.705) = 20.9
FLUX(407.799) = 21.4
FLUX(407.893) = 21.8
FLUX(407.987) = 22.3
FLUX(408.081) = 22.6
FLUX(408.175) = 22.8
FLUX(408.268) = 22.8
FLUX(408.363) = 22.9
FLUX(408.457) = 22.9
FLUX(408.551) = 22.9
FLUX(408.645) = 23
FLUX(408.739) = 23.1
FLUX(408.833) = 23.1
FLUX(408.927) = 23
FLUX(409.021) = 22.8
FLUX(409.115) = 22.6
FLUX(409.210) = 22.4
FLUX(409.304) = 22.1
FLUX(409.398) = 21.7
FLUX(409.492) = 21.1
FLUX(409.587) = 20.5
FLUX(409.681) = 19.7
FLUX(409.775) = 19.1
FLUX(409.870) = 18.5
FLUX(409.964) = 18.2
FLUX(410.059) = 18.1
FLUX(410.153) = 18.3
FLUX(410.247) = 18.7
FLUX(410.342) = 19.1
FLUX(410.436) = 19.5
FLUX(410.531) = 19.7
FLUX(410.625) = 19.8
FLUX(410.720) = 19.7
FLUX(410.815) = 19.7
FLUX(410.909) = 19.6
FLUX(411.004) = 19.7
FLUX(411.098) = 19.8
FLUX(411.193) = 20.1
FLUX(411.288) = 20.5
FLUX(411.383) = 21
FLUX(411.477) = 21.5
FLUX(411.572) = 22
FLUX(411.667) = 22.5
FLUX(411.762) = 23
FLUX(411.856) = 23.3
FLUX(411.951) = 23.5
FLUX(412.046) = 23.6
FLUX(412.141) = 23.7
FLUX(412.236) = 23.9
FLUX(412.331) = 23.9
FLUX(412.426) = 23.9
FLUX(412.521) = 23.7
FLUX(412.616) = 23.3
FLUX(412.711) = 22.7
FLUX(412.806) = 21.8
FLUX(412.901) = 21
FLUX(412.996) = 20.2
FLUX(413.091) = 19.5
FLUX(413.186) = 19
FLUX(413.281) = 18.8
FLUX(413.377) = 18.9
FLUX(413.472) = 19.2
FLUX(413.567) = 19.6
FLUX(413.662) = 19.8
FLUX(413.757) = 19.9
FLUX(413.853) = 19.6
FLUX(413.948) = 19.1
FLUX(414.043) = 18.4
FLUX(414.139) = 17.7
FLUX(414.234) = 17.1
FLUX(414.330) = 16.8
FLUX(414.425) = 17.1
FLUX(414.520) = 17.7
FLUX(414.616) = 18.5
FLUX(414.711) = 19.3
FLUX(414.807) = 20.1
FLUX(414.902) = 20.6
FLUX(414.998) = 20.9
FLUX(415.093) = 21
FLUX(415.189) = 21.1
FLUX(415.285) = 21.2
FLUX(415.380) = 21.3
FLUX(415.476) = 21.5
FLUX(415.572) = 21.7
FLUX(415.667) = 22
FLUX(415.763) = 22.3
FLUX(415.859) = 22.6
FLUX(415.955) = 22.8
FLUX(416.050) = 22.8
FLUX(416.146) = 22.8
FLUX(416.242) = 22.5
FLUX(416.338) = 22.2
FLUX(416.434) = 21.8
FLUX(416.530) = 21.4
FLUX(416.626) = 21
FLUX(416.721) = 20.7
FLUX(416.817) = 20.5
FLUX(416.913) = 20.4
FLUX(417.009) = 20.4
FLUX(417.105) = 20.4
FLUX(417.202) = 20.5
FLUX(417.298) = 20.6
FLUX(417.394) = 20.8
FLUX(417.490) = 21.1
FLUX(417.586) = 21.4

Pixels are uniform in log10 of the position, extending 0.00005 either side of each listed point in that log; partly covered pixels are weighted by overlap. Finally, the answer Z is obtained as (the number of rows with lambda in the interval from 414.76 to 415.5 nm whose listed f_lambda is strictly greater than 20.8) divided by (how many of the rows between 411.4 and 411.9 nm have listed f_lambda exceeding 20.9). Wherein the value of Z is 1.2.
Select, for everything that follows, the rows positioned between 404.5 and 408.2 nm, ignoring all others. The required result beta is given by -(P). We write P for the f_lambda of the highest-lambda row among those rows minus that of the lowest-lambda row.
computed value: -6.2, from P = 6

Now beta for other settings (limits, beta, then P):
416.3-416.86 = 1.7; -2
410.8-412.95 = -1.3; 1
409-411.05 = 3.1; -3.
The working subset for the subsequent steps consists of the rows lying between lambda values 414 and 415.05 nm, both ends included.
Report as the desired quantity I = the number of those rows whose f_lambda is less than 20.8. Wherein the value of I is 10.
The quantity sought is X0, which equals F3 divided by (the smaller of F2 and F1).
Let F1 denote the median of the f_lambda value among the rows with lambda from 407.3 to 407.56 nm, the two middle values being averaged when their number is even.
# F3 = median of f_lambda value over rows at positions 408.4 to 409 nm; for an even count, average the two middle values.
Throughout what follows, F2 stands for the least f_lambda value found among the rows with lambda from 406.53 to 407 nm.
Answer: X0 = 1.35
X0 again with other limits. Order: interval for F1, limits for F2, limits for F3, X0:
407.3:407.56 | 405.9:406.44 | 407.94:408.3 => 1.31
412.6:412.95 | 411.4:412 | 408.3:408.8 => 1.07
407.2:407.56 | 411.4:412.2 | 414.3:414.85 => 0.96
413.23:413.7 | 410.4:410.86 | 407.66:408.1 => 1.14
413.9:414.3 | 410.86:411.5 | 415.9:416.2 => 1.26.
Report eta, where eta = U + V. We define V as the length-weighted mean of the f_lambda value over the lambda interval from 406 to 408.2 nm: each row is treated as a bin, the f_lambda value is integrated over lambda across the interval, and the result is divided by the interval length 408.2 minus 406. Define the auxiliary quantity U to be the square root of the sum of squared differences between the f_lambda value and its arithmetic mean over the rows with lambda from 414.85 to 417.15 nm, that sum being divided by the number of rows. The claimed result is 19.9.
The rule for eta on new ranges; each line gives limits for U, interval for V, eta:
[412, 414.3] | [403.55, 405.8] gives 21.8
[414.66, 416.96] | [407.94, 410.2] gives 22.4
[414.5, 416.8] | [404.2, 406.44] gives 20.6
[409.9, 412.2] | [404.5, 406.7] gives 21.0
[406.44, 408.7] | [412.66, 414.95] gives 21.6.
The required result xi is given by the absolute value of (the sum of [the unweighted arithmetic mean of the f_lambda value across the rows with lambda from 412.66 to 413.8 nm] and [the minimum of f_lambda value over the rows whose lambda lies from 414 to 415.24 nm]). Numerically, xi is 36.8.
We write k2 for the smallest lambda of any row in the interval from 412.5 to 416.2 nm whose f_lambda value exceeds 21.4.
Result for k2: 412.521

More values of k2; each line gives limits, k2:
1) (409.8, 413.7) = 411.477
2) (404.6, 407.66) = 405.365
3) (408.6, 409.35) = 408.645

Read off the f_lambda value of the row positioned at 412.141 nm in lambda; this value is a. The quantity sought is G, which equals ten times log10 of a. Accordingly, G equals 13.7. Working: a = 23.7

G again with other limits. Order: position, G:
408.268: 13.6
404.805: 12.4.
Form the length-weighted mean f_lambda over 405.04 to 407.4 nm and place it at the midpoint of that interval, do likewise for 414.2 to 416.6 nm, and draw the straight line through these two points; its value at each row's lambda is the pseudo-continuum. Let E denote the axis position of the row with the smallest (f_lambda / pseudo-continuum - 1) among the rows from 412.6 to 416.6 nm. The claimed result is 414.330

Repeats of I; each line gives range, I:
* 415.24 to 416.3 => 0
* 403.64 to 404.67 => 11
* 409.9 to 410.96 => 11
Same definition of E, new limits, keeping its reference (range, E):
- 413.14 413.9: 413.281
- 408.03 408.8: 408.081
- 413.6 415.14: 414.330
